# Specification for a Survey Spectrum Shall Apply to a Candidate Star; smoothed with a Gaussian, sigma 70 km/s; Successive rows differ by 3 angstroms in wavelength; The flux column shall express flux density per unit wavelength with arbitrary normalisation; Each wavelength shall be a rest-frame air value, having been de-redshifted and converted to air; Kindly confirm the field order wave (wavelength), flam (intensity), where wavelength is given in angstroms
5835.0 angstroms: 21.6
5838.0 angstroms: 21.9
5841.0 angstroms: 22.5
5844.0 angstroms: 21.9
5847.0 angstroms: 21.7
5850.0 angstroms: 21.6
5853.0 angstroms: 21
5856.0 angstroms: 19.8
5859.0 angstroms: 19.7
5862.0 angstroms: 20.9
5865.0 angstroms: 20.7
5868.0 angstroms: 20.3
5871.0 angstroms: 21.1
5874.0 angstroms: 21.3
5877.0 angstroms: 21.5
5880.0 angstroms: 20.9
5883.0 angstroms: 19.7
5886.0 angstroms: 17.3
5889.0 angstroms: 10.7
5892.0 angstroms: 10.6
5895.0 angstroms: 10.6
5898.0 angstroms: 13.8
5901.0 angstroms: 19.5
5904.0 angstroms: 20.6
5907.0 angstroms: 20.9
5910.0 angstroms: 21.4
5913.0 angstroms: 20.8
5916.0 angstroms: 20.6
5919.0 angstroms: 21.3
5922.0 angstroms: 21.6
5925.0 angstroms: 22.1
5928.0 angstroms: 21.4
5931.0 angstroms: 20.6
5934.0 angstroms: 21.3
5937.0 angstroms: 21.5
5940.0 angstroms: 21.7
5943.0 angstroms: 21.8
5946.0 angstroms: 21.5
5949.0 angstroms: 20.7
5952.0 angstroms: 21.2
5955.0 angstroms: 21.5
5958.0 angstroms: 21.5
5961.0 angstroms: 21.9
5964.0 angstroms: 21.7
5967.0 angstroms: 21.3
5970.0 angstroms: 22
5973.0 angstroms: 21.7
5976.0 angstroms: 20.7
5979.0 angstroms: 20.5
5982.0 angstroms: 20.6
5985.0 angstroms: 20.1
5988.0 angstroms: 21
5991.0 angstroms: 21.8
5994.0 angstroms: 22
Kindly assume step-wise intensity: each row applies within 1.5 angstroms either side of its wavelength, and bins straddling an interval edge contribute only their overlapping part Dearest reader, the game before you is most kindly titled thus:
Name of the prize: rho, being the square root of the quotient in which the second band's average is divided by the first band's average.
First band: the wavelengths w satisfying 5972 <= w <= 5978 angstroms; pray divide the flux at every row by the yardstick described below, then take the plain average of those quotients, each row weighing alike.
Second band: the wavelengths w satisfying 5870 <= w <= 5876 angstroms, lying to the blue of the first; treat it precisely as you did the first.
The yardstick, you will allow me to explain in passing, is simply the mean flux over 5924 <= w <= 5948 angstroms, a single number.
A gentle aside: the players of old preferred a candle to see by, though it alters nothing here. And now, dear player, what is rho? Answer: 1.00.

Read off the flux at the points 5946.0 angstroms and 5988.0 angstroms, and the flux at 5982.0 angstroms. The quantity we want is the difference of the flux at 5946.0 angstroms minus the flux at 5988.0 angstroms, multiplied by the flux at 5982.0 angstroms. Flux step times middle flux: 10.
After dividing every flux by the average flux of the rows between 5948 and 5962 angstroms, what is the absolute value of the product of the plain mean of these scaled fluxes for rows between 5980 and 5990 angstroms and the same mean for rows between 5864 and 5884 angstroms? 0.94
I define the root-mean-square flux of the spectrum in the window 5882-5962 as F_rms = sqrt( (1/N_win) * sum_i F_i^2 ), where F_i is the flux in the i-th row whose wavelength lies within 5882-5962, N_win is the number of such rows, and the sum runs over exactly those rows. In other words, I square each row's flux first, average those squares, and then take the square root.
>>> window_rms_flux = 19.9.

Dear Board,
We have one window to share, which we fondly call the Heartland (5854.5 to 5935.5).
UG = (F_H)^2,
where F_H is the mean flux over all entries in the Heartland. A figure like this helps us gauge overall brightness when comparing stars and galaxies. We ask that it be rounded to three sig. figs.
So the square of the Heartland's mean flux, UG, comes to 372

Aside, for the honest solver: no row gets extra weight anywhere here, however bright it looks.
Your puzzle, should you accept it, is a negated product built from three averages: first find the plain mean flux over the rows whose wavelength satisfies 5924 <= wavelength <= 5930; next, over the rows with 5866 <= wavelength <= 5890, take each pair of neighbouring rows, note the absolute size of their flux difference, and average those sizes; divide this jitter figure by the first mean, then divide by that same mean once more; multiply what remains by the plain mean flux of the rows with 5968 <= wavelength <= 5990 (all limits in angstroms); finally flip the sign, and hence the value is -0.08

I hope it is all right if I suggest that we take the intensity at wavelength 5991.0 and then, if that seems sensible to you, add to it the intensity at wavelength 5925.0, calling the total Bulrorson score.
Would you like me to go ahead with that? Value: 43.9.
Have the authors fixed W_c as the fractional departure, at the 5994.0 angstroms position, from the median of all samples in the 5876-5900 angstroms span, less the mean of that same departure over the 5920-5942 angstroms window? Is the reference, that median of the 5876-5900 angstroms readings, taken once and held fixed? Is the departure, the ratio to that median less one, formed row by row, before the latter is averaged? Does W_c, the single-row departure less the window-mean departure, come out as 0.035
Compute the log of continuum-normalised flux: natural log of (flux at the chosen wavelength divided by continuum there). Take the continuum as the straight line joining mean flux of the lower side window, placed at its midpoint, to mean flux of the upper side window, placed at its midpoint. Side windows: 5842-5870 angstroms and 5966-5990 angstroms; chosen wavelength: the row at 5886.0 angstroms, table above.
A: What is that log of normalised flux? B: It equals -0.19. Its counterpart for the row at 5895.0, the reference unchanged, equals -0.68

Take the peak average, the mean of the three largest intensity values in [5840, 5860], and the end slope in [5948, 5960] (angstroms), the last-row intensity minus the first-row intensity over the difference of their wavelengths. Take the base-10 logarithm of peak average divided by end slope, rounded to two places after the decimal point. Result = 2.39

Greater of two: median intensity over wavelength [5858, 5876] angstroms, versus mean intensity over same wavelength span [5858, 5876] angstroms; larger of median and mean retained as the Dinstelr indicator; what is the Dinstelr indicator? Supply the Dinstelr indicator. 20.8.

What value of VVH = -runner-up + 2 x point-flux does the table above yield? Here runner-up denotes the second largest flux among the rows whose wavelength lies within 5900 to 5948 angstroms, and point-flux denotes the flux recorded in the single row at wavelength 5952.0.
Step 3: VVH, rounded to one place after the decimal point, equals 20.6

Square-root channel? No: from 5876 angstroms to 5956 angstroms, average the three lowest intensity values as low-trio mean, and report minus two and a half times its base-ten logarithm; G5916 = -2.6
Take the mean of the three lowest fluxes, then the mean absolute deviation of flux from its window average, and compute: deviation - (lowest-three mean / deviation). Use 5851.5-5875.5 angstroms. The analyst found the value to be -39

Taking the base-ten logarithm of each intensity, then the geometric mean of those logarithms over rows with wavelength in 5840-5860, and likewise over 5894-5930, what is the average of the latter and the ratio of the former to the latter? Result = 1.16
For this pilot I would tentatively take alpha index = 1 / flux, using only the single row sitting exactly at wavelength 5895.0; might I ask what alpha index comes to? 0.0943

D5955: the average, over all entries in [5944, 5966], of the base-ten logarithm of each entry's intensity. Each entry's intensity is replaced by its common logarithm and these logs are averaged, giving 1.33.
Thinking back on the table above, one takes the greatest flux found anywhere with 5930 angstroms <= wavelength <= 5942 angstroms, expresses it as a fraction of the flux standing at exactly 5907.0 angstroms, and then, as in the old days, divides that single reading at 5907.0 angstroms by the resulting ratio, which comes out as 20.1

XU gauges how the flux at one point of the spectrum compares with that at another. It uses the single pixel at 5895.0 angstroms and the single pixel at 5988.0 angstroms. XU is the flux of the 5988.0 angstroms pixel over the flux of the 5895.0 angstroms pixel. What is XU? 1.98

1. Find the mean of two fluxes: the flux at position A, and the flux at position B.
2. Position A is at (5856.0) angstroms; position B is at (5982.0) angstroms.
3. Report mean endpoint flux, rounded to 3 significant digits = 20.2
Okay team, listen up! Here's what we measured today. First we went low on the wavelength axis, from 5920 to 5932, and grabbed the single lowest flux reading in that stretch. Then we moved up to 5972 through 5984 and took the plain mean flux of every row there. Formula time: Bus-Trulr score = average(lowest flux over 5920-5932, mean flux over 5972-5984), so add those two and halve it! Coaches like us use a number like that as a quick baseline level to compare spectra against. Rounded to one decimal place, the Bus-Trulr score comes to 20.7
